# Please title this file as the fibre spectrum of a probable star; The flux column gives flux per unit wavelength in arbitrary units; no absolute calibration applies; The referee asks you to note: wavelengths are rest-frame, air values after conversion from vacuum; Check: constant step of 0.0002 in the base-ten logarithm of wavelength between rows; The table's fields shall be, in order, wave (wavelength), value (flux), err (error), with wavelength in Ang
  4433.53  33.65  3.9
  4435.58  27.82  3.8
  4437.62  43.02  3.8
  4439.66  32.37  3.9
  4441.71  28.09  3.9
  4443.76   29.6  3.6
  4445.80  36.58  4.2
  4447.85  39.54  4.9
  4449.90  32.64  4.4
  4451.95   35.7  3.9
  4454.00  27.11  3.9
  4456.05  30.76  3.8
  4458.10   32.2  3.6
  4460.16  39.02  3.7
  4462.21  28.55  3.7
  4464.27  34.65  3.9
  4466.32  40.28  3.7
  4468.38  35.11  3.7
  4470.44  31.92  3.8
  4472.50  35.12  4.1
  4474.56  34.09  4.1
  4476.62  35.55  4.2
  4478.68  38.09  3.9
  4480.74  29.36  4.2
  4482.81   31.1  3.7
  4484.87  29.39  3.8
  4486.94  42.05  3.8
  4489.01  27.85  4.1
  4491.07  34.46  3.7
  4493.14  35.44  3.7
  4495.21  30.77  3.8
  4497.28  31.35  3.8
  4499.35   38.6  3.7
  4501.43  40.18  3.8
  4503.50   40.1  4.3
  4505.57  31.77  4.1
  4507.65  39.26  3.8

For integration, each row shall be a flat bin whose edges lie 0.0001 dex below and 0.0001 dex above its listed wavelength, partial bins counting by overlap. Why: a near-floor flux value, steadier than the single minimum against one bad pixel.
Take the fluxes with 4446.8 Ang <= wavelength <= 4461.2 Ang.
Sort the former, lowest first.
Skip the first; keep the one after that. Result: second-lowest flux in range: 30.76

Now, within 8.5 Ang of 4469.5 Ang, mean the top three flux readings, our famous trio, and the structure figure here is 37.0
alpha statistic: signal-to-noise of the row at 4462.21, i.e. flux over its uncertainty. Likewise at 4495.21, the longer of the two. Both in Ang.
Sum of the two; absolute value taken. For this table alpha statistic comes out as 15.8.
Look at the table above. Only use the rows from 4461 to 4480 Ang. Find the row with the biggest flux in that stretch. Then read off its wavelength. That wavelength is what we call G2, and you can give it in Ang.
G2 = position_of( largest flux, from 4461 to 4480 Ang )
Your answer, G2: 4466.32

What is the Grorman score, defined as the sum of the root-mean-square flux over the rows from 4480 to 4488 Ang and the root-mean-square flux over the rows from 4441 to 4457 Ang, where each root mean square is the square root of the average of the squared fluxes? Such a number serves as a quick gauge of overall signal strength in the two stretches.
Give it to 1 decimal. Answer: 66.2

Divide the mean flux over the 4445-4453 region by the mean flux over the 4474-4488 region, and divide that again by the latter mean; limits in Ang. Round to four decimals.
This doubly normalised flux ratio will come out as 0.0308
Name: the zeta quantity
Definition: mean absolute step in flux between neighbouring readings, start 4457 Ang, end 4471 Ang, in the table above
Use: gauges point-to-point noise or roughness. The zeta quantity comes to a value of 6.2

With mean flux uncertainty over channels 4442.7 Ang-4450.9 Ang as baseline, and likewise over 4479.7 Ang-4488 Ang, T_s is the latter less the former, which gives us -0.40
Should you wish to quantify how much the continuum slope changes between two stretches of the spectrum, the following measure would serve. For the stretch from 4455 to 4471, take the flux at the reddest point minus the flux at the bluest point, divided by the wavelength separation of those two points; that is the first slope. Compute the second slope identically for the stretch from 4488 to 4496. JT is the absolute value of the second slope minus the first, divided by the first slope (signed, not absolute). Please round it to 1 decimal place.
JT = 4.8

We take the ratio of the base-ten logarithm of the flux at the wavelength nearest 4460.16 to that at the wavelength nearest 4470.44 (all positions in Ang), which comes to 1.06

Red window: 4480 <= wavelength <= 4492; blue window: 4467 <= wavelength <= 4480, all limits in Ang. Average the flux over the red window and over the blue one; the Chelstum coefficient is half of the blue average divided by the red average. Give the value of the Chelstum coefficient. 0.54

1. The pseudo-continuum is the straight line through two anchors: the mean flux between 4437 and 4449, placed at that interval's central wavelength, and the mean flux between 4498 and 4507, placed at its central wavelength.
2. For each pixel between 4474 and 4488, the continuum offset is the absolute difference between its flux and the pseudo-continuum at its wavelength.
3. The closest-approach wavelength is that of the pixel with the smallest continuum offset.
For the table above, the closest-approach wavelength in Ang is 4476.62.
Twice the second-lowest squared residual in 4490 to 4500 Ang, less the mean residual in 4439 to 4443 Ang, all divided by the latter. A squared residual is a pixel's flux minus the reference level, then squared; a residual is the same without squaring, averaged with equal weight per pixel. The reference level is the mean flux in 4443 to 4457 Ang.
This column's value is -3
